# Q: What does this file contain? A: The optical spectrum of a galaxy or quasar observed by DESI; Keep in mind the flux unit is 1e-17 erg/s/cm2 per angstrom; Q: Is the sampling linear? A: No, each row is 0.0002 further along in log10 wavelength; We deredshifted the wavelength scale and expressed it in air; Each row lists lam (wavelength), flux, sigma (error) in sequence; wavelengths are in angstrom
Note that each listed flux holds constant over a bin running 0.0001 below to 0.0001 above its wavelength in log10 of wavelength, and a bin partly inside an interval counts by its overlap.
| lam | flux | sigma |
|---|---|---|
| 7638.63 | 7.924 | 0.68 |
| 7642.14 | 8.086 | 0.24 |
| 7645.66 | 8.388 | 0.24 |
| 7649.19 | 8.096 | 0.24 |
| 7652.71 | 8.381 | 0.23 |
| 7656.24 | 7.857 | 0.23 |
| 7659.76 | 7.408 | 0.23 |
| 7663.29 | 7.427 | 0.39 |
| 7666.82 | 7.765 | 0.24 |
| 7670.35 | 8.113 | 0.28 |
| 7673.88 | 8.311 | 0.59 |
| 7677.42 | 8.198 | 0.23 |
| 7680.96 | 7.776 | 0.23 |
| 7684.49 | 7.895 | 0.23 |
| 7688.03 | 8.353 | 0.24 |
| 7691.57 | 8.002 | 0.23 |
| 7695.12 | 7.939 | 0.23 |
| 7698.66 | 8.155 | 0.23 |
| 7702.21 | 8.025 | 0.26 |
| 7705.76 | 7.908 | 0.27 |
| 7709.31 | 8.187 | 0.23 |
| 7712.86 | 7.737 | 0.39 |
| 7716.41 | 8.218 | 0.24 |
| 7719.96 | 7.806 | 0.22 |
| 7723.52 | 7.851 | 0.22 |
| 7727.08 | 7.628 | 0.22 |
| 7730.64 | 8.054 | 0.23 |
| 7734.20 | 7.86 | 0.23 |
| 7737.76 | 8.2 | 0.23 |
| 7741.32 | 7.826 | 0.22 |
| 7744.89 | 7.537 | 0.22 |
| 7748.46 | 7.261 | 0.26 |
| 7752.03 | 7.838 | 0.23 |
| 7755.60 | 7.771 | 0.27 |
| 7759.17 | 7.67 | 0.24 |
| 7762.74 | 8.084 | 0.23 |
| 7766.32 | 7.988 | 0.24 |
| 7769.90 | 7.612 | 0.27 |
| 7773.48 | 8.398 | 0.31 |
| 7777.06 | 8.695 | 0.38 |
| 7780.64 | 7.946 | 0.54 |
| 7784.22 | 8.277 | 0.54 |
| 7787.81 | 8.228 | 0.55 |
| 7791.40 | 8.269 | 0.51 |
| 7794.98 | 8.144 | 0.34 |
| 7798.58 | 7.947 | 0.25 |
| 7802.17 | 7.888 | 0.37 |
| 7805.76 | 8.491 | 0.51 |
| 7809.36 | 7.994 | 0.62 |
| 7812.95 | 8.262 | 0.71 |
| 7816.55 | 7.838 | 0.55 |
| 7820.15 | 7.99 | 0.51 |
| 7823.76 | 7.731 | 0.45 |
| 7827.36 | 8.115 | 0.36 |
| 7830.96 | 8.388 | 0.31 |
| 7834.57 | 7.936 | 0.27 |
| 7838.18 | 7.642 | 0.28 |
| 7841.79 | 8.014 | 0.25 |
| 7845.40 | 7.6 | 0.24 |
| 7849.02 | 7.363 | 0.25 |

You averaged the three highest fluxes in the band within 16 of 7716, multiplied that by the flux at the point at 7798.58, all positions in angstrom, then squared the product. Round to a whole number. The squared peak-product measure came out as 4198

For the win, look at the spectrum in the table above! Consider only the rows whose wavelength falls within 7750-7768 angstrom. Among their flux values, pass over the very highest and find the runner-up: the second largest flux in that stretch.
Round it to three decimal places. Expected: 7.988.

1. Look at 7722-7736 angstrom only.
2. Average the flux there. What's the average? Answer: 7.85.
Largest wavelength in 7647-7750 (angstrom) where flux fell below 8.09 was 7748.46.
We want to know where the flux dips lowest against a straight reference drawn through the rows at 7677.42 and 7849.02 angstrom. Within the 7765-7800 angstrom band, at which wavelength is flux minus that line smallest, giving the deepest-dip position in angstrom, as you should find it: 7769.90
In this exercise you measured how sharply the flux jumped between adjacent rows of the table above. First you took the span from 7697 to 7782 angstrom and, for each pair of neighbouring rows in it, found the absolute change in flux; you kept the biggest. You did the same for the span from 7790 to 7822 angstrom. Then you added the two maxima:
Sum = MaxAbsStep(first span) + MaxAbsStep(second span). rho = 1.39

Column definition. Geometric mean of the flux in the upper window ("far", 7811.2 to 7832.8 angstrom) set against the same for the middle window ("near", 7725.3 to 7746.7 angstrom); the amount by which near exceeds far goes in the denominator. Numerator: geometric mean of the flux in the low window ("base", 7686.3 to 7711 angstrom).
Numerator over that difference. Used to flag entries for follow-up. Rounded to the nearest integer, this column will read -40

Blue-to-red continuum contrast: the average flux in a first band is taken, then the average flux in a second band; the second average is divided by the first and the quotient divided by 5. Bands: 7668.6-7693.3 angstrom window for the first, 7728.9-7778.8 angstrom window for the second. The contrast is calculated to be 0.196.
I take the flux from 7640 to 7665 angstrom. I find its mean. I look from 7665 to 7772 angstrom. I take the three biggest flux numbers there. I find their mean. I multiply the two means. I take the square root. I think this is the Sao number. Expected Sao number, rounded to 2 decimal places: 8.12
